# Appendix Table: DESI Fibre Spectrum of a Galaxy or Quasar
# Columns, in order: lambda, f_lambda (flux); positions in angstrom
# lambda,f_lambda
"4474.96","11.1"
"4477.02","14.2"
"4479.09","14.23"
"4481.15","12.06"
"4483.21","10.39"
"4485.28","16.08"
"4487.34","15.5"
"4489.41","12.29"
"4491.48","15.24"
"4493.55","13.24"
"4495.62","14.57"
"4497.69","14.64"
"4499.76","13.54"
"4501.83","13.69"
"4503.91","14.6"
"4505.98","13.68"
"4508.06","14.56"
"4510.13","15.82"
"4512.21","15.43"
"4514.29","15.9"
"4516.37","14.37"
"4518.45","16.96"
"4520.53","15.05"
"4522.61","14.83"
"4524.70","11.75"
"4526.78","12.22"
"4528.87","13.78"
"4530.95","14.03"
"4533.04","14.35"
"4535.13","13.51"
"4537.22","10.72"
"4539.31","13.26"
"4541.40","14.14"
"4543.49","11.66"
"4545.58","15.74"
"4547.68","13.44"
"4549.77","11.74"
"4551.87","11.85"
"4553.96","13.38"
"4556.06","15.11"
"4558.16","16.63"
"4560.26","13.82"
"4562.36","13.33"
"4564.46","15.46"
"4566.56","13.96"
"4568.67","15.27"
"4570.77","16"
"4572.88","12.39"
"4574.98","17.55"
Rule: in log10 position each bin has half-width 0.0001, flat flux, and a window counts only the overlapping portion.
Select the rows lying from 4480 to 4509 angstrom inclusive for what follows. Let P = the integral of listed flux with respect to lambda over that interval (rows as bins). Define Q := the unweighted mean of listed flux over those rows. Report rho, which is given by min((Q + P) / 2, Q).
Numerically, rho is 13.9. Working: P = 402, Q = 13.86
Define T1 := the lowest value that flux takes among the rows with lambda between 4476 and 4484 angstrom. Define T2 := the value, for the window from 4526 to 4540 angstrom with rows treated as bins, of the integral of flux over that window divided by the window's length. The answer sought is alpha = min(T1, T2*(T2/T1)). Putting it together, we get 10.4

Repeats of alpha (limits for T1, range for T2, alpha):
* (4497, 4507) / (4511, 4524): 13.5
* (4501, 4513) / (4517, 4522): 13.7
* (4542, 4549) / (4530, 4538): 11.7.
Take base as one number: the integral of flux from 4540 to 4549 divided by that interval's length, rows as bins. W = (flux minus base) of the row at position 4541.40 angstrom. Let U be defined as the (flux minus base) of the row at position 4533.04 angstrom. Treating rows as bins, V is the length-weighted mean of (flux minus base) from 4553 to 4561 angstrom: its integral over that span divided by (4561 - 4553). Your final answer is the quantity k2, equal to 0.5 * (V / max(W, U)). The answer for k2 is 0.82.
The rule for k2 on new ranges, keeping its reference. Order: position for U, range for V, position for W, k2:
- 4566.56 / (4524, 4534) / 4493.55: -0.70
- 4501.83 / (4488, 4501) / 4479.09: 0.26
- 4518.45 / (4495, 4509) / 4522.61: 0.08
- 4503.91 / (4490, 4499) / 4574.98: 0.08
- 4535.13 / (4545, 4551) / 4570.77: -0.05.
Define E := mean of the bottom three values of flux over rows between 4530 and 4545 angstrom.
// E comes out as 11.9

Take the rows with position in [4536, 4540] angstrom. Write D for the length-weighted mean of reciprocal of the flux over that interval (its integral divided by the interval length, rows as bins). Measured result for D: 0.0847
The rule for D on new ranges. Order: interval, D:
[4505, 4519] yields 0.0661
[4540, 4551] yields 0.0760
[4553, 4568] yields 0.0691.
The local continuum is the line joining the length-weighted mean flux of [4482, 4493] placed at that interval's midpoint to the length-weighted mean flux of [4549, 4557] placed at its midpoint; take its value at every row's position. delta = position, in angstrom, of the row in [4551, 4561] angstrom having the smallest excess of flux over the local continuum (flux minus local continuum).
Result 4551.87 angstrom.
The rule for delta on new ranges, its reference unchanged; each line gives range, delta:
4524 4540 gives 4537.22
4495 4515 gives 4499.76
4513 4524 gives 4516.37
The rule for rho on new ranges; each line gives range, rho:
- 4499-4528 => 14.5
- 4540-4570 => 14.0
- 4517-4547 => 13.7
